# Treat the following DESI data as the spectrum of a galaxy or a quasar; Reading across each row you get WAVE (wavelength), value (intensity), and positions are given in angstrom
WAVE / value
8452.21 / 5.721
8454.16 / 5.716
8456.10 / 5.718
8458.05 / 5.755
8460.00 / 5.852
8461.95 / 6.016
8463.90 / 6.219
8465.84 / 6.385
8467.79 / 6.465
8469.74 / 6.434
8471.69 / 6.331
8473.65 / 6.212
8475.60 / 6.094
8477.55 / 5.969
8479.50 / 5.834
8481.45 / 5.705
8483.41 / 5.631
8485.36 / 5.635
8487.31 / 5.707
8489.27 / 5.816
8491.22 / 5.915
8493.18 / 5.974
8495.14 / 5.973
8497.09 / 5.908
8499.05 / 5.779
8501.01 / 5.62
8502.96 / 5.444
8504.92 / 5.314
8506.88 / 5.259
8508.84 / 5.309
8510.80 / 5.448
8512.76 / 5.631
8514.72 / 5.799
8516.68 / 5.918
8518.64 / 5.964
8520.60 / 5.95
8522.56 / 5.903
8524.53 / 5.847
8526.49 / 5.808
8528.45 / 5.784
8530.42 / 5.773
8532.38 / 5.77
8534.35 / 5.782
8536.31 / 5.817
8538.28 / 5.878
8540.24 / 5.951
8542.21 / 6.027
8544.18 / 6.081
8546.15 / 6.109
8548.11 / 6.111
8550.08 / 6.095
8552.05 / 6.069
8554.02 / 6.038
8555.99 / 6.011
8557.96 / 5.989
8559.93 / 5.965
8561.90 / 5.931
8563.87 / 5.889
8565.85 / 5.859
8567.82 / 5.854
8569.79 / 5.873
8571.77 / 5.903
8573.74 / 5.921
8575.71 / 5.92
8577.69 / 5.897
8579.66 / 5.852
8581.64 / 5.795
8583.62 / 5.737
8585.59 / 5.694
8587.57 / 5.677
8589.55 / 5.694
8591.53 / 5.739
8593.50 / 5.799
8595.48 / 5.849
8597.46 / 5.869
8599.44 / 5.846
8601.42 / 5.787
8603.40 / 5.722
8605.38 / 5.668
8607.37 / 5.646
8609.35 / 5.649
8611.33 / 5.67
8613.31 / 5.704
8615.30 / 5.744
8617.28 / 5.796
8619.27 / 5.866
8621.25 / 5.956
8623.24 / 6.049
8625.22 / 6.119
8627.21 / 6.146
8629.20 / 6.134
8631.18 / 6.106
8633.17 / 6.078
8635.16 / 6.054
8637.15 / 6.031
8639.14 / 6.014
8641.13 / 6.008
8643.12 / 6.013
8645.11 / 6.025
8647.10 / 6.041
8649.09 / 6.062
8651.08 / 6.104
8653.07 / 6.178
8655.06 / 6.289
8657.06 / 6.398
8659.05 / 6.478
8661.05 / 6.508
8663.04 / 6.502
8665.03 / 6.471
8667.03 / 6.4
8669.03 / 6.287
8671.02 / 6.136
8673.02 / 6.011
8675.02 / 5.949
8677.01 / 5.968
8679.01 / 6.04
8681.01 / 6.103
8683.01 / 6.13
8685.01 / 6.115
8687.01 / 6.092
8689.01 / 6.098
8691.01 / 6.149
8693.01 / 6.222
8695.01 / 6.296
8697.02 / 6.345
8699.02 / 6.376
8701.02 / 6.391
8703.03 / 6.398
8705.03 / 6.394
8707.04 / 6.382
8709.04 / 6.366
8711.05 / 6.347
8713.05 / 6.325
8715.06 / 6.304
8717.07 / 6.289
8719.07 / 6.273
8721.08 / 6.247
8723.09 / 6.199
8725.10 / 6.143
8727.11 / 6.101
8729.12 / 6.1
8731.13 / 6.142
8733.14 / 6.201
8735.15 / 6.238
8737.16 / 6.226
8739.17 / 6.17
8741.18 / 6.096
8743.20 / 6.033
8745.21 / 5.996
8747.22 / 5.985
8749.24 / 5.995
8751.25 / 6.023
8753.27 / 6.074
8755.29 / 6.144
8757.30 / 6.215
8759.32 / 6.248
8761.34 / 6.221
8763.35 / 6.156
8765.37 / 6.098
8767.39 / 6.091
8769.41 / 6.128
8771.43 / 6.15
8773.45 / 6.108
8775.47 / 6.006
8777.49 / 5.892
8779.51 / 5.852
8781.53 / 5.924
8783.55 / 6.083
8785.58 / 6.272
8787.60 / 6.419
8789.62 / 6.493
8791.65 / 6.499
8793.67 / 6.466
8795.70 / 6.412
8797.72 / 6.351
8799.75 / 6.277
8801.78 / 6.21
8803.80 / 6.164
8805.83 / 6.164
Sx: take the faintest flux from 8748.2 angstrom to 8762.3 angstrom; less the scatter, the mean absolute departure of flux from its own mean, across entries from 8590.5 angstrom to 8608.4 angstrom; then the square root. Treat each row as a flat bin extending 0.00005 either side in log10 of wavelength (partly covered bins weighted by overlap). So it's 2.43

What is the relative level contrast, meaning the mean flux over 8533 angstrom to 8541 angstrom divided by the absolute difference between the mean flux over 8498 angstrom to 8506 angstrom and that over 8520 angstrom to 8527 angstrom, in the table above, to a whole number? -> 17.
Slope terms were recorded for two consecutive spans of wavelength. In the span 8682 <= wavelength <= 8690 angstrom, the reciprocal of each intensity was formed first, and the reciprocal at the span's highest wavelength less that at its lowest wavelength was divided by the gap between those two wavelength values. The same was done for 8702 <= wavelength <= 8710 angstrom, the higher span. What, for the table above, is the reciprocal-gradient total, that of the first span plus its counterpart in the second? 0.0003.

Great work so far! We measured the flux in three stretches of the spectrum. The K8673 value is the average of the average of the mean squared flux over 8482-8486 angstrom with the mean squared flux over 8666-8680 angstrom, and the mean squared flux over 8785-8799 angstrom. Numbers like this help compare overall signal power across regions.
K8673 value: 37.9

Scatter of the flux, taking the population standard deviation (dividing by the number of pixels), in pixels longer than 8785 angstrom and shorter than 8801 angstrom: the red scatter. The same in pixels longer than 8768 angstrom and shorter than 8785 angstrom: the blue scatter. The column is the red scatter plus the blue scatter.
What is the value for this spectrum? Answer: 0.19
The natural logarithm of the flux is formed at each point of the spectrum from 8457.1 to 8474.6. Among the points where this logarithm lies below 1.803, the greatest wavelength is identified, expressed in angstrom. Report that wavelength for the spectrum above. 8461.95 angstrom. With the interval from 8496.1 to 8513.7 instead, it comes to 8512.76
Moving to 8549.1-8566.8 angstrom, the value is 8565.85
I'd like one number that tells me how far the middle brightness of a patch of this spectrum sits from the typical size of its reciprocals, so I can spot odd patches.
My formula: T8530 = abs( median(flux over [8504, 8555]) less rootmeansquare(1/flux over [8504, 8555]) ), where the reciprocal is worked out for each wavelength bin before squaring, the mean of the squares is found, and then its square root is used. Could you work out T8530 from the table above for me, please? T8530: 5.69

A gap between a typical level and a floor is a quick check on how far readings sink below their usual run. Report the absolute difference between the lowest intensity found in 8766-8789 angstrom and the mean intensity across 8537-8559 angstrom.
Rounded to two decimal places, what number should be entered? 0.18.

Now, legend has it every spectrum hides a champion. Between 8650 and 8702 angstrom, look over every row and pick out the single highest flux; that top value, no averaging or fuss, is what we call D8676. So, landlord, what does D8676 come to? 6.508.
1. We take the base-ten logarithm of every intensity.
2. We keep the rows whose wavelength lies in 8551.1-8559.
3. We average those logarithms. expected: 0.7801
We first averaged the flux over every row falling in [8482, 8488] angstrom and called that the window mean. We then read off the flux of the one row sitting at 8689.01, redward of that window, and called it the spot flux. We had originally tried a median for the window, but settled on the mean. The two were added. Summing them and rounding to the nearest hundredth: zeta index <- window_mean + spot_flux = 11.76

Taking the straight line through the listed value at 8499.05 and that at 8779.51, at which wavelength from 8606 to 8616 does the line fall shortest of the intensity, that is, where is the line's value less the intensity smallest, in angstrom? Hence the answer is 8615.30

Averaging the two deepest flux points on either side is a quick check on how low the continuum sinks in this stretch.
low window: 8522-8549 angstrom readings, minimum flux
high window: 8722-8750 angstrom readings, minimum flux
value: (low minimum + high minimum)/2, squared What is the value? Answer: 34.5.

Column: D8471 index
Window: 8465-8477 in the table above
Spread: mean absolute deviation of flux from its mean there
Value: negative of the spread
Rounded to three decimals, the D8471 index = -0.111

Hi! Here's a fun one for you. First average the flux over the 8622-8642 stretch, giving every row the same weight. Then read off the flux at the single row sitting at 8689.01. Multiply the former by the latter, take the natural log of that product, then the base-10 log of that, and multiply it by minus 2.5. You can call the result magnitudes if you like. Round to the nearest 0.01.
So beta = -1.39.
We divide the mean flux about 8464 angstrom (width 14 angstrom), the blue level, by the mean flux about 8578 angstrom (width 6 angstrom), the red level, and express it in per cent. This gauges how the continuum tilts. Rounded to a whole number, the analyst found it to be 105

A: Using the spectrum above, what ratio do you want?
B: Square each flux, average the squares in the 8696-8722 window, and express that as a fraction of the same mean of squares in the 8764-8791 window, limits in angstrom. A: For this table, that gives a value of 1.07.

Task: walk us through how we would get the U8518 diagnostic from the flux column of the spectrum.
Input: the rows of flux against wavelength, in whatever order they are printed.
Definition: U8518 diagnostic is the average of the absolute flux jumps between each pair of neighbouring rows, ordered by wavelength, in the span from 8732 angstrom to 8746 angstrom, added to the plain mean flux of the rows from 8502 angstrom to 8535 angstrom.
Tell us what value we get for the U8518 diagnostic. 5.73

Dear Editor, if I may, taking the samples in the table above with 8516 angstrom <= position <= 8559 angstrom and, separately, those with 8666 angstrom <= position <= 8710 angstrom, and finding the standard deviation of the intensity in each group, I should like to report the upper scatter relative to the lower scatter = 1.3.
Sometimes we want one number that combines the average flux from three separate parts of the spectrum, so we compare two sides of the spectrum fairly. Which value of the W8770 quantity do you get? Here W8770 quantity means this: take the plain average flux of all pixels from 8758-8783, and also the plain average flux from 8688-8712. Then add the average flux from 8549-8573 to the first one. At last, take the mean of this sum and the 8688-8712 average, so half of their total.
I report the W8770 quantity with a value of 9.17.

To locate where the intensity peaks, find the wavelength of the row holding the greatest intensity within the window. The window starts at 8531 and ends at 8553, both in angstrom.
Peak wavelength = 8548.11 angstrom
